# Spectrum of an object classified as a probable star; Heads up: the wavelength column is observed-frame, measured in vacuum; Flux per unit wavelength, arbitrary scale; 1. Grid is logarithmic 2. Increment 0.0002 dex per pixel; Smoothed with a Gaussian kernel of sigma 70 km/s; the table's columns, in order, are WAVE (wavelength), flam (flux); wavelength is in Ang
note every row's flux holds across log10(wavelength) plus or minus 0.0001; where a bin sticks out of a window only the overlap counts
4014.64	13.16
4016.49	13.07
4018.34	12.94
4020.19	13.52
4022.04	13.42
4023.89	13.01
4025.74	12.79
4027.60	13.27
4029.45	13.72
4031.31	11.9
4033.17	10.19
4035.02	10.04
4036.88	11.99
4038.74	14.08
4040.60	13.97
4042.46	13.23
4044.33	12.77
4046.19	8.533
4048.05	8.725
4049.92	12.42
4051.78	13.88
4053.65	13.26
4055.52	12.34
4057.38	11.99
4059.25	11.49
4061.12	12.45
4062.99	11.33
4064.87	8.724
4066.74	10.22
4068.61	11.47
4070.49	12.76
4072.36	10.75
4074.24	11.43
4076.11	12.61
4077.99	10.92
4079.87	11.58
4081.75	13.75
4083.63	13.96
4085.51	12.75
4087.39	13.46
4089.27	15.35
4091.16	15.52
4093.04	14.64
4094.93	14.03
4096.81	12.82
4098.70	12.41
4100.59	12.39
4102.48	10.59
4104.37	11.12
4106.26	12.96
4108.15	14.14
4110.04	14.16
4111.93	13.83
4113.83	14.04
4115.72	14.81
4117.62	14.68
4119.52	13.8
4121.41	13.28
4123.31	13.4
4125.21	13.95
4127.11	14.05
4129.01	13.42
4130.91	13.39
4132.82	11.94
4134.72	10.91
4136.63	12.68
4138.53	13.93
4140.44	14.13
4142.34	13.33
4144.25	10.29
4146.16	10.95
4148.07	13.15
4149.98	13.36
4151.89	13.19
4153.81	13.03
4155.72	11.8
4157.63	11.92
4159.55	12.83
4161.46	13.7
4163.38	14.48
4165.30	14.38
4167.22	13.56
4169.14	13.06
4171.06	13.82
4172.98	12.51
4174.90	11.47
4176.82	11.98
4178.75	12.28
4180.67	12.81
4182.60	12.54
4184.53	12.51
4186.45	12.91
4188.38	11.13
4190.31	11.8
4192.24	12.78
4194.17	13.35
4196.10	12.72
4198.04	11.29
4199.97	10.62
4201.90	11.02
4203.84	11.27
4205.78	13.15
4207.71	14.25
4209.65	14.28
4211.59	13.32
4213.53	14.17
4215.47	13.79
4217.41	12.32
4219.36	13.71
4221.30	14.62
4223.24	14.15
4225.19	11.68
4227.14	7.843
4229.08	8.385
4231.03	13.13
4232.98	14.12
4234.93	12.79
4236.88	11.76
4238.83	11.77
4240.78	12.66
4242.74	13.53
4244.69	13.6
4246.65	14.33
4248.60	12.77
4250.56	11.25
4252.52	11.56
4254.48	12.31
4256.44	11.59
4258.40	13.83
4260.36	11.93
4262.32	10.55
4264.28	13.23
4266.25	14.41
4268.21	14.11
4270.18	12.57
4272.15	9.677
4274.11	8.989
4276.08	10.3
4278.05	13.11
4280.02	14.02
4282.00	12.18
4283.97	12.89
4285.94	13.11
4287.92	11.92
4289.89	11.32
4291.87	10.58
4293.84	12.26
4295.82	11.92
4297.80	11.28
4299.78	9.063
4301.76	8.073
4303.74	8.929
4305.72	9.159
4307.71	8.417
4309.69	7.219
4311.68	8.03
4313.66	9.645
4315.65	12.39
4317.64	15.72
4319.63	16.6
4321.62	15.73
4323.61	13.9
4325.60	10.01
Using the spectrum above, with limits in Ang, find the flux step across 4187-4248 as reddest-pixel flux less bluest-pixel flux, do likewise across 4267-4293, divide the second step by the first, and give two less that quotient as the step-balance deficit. 3.1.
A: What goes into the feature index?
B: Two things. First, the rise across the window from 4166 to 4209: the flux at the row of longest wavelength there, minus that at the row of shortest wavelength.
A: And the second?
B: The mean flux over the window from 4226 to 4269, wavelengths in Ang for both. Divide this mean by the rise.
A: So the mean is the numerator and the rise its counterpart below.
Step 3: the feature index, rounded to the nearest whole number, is 18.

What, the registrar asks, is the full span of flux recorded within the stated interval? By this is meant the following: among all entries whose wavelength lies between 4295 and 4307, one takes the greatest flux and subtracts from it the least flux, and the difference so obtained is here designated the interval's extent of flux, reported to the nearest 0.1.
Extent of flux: 3.8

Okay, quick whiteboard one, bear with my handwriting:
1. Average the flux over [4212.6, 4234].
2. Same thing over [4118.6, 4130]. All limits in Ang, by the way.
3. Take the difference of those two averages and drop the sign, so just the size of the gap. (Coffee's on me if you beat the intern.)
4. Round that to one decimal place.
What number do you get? 1.1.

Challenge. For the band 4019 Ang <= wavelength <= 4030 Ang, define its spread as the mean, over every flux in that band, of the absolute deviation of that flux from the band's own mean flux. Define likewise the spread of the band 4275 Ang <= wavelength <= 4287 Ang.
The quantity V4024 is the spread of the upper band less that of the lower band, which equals 0.64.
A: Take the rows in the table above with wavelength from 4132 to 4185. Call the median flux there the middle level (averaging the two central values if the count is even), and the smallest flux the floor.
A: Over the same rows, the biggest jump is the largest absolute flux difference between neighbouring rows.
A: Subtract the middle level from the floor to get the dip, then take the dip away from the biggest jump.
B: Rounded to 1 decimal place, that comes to 5.6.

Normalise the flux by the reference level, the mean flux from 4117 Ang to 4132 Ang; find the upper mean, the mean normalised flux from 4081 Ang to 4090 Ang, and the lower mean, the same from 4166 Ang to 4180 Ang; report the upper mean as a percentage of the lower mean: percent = 109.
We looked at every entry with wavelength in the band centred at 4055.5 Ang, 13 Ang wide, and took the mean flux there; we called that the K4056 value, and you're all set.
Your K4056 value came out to 13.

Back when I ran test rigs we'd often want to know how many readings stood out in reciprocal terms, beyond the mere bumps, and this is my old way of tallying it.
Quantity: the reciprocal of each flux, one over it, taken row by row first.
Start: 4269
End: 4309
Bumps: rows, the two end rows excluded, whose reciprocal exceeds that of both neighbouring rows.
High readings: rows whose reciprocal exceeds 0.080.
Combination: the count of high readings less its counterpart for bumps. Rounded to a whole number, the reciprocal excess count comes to 11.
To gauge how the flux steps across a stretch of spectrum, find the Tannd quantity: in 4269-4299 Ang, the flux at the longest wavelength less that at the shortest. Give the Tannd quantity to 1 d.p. -1.3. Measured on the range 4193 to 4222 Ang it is 1.3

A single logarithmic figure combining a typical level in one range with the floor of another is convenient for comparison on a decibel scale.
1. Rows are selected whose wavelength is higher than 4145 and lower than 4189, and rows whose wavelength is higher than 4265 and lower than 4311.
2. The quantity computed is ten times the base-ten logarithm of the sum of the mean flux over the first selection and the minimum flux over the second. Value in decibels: 13.0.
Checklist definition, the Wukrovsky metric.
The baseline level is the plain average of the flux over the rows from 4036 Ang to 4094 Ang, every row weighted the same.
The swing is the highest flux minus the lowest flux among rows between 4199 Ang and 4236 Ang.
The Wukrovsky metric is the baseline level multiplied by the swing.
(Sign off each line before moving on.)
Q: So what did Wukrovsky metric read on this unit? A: 84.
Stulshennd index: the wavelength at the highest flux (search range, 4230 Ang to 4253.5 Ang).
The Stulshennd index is 4246.65 Ang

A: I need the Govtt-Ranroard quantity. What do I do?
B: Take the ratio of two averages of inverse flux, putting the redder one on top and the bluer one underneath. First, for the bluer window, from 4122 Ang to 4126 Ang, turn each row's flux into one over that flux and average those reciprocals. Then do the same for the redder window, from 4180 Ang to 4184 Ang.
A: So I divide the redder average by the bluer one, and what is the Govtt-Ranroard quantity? 1.08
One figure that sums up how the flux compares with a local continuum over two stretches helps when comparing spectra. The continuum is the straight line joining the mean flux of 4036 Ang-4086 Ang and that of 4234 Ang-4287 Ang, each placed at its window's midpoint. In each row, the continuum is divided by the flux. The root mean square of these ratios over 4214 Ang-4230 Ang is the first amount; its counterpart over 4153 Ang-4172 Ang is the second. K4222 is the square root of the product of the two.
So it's 1.01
